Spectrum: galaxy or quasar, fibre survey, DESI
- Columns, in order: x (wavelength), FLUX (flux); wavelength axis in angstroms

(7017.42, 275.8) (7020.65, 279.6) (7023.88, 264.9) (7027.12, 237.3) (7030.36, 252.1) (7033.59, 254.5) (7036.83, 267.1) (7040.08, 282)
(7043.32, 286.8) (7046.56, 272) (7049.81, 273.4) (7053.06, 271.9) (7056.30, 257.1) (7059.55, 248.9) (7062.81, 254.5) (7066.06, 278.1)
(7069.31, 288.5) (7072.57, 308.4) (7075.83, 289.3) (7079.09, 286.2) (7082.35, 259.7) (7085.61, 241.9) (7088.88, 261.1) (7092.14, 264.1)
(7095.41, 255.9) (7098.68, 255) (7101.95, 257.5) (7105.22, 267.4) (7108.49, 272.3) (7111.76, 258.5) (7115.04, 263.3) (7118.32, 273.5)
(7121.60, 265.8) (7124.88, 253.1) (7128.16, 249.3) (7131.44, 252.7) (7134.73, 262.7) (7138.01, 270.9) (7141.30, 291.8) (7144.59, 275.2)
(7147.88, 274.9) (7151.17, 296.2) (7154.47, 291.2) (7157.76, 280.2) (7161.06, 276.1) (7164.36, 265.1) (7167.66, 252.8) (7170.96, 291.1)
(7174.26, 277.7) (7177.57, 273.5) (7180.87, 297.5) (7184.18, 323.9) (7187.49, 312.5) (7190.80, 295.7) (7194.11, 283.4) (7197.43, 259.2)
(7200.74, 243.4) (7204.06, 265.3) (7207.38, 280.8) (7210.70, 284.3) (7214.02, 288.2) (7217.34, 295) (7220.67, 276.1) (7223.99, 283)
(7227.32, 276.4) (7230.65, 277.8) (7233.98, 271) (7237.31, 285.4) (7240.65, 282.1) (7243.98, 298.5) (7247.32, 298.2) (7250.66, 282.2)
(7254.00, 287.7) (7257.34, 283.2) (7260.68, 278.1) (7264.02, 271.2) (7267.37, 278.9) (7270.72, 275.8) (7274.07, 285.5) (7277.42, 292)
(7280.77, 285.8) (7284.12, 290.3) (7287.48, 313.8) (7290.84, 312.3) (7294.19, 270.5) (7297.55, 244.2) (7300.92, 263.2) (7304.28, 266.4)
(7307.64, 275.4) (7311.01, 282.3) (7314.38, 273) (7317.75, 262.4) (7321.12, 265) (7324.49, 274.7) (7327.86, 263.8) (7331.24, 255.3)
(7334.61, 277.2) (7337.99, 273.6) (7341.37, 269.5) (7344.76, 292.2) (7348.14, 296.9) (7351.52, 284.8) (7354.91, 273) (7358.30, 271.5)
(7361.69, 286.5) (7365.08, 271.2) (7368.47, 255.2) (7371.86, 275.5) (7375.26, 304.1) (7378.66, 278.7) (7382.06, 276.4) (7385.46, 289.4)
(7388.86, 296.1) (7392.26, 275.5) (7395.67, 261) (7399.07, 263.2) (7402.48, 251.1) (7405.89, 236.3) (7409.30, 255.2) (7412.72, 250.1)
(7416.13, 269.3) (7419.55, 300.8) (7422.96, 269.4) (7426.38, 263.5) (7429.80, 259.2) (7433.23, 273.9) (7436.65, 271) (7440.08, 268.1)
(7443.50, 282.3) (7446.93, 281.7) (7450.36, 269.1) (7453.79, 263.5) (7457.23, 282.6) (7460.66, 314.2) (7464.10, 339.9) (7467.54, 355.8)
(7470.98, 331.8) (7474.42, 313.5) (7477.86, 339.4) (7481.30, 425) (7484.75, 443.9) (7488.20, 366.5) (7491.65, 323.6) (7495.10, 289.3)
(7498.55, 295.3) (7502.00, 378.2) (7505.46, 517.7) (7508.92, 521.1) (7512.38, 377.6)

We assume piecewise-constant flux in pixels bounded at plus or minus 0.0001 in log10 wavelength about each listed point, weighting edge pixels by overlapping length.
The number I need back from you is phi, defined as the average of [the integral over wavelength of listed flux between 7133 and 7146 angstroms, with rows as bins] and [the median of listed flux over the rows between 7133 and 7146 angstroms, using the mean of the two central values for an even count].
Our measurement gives 1924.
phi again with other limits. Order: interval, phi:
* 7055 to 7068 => 1821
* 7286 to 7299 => 2002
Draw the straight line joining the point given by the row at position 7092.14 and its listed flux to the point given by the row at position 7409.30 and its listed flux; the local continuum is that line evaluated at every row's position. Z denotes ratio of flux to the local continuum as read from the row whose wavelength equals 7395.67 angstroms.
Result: 1.02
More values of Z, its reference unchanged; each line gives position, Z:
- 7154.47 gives 1.11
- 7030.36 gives 0.95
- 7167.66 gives 0.96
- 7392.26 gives 1.08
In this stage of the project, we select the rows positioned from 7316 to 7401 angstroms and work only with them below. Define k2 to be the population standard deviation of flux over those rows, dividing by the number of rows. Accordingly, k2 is 13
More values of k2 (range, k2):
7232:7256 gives 9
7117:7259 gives 16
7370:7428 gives 18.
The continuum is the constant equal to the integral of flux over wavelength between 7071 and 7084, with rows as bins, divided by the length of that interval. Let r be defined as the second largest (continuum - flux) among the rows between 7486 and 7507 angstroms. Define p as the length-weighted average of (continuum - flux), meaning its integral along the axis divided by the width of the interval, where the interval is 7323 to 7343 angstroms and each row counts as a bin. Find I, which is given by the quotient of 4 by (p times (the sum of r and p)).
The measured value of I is 0.03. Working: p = 17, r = -10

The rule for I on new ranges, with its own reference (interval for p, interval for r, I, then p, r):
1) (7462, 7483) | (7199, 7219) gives 0.00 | -64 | 20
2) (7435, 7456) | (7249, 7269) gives 0.02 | 13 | 8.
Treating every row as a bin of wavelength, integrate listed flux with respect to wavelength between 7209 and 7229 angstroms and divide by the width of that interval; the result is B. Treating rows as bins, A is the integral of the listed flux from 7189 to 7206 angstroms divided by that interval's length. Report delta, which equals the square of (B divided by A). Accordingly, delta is 1.11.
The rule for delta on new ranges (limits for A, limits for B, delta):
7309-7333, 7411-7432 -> 1.00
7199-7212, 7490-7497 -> 1.31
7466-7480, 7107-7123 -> 0.62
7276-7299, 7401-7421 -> 0.82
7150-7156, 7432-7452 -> 0.88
